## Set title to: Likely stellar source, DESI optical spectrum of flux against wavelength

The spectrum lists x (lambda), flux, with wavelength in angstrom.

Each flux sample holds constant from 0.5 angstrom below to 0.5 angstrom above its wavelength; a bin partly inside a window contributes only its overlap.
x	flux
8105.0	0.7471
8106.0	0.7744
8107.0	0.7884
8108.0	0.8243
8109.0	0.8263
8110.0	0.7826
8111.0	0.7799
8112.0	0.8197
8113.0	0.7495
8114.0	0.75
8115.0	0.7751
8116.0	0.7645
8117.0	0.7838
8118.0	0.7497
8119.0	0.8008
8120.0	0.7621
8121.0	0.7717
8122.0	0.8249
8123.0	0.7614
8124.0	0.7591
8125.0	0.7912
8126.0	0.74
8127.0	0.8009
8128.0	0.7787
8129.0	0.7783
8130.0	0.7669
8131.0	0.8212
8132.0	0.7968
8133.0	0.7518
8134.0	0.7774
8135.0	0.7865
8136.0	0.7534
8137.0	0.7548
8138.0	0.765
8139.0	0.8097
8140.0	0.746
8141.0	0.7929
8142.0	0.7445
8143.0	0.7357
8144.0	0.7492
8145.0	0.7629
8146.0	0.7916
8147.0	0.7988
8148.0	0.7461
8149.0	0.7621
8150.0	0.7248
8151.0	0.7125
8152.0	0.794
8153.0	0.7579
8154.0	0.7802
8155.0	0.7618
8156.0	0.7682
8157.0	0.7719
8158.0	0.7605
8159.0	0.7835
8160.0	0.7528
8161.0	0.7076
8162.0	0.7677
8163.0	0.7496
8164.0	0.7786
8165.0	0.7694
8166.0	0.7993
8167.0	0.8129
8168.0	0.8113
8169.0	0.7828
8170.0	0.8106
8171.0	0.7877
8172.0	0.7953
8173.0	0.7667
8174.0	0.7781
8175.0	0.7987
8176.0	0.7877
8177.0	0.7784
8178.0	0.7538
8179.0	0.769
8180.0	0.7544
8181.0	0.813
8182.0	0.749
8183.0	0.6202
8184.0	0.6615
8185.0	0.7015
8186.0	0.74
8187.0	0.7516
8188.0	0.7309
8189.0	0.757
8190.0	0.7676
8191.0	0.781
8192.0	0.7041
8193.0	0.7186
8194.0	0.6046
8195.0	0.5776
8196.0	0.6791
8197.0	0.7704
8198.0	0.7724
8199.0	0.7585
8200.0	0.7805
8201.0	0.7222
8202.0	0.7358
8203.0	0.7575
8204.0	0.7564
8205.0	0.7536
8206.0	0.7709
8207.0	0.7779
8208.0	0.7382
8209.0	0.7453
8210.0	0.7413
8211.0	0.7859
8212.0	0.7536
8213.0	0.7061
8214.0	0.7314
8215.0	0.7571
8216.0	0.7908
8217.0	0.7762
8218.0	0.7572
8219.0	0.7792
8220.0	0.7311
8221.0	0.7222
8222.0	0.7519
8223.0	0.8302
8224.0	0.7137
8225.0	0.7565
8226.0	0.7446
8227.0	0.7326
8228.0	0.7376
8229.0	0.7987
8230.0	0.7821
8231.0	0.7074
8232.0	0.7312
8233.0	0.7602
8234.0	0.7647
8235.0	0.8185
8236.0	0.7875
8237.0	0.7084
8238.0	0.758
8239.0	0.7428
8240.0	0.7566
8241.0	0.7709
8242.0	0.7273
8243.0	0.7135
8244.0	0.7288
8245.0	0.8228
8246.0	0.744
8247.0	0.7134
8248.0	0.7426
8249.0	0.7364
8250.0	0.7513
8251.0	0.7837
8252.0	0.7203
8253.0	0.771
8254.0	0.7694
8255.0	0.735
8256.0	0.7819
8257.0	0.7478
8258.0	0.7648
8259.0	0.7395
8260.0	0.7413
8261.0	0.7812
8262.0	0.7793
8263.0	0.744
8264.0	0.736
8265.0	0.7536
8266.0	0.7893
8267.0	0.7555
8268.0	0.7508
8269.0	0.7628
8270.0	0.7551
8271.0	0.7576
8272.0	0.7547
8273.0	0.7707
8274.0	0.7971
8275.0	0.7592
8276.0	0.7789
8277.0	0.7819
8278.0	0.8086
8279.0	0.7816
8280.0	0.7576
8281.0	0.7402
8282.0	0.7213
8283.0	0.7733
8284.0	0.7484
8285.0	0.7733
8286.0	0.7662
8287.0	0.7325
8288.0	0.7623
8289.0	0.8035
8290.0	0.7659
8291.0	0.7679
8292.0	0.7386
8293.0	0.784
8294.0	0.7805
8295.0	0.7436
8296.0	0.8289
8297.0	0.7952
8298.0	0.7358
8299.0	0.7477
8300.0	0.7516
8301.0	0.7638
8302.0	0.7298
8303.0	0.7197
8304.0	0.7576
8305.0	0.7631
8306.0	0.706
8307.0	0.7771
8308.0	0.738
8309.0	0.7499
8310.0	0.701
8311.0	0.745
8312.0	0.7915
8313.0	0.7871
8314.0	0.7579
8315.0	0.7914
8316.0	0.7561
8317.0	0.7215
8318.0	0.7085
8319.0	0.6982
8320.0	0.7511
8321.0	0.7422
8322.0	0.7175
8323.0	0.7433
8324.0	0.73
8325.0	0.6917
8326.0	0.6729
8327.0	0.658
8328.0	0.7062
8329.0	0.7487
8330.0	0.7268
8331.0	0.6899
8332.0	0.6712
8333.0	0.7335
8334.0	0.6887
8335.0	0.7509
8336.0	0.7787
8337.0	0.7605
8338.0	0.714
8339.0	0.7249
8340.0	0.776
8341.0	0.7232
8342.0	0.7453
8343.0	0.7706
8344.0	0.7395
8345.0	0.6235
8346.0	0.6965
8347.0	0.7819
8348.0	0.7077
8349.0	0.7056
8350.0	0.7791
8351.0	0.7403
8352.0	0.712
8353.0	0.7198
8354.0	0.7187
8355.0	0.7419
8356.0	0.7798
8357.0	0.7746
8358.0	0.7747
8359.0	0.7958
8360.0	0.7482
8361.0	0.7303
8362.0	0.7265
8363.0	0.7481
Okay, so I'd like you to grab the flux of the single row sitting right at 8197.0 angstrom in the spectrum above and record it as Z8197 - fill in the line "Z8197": 0.7704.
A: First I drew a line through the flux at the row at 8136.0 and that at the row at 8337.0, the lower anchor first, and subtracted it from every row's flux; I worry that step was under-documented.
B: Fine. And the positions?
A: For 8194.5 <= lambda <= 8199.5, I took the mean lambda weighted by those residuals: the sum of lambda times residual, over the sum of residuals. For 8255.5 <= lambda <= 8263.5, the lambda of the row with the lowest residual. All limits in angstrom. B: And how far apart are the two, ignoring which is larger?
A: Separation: 64.1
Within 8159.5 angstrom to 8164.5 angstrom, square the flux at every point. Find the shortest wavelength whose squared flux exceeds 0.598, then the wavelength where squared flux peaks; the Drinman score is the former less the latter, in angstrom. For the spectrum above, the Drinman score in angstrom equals 0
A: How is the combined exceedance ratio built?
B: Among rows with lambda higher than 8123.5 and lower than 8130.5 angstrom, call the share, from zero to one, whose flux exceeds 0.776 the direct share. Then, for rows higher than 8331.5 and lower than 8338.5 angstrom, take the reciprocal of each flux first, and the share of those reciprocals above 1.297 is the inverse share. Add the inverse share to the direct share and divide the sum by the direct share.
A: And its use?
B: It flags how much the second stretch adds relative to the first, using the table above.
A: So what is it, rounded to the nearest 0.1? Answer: 2.5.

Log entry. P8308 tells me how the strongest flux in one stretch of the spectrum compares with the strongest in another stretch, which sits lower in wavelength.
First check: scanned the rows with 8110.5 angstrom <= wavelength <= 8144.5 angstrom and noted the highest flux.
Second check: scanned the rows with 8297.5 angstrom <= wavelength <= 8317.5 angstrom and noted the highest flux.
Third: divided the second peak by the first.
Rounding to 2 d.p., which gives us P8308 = 0.96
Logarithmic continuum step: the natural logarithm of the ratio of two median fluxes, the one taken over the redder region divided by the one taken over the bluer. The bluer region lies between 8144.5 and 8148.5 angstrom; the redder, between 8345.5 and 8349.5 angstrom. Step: -0.10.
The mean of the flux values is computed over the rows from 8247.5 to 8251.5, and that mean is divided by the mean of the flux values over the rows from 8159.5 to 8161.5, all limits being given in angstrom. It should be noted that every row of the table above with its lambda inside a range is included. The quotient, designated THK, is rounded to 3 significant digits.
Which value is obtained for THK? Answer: 1.03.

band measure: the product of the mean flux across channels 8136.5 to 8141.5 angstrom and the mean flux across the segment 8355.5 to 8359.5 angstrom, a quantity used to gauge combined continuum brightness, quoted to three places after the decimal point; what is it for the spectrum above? 0.604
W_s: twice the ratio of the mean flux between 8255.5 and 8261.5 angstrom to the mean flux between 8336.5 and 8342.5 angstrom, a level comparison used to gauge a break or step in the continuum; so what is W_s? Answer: 2.05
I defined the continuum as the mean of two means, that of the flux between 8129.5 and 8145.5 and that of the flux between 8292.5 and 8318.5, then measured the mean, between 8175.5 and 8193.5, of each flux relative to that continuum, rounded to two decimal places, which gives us 0.97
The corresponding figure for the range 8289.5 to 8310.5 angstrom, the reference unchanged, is 0.99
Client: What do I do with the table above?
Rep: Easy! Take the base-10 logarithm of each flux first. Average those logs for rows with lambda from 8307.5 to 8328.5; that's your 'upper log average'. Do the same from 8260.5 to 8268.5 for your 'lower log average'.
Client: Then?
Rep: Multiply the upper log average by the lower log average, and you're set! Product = 0.0162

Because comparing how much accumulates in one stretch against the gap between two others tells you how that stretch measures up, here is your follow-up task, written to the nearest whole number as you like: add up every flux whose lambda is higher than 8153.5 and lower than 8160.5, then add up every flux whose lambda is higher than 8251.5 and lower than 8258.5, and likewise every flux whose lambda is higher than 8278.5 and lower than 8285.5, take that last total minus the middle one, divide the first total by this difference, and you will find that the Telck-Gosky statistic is 978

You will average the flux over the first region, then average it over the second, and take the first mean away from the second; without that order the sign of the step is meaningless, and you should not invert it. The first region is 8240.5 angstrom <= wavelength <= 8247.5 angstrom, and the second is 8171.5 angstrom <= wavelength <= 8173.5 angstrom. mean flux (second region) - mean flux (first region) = 0.04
